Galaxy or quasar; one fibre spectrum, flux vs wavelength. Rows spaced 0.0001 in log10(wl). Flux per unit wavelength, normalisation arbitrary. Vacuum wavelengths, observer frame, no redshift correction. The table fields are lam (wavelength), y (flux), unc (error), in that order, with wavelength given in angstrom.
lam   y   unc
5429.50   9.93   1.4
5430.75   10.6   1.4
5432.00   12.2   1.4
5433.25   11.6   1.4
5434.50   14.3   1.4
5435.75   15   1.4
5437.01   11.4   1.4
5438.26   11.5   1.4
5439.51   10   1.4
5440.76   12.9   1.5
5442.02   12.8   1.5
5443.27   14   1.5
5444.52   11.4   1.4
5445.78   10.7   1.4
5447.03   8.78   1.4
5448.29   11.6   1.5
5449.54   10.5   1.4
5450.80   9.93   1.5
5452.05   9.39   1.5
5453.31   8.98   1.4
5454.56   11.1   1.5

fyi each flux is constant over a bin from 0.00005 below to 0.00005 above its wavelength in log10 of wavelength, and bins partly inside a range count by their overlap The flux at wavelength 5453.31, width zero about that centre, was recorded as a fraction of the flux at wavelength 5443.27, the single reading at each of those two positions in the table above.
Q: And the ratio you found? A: 0.64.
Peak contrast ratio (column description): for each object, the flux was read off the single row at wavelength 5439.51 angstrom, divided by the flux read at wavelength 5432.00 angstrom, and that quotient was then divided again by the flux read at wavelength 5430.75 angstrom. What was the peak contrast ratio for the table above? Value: 0.077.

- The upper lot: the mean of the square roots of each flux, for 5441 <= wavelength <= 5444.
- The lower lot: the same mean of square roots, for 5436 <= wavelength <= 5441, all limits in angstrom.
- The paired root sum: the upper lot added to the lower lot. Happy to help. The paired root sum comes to 7.04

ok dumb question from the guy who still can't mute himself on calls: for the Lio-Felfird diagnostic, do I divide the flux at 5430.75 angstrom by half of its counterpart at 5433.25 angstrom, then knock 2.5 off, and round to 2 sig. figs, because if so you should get -0.67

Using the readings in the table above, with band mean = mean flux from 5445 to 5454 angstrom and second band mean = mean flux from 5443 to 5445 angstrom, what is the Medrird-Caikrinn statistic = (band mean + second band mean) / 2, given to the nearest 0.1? 11.3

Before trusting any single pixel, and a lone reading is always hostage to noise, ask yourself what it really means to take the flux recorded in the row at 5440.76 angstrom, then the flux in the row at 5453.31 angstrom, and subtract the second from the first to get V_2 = 3.9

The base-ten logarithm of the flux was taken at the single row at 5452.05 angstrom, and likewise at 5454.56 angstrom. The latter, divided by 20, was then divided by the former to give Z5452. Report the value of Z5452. 0.054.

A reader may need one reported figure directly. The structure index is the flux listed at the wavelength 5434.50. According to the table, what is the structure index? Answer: 14.3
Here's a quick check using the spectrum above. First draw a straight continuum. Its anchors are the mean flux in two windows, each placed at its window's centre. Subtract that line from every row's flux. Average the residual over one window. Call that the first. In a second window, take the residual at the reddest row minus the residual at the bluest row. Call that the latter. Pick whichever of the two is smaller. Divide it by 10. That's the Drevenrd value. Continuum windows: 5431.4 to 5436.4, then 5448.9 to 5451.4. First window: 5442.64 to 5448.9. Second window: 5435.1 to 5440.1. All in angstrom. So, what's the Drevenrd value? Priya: -0.43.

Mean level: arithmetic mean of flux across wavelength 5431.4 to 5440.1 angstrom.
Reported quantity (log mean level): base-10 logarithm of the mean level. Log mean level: 1.09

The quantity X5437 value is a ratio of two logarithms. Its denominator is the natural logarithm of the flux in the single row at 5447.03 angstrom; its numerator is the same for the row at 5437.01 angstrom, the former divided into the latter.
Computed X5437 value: 1.12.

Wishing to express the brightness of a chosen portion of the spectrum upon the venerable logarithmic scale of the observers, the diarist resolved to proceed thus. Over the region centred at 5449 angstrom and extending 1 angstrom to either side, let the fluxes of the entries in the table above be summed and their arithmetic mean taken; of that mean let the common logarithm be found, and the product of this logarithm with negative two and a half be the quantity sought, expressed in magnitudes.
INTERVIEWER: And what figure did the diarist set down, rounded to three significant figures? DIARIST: -2.61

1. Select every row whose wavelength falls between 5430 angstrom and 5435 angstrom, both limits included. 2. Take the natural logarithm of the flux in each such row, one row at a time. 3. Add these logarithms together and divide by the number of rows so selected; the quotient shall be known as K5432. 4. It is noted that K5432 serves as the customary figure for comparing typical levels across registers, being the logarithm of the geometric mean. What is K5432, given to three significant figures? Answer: 2.49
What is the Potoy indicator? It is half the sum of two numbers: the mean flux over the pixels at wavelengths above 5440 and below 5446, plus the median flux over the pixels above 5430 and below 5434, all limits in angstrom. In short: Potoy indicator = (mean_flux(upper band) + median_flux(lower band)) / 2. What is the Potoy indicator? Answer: 12.0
